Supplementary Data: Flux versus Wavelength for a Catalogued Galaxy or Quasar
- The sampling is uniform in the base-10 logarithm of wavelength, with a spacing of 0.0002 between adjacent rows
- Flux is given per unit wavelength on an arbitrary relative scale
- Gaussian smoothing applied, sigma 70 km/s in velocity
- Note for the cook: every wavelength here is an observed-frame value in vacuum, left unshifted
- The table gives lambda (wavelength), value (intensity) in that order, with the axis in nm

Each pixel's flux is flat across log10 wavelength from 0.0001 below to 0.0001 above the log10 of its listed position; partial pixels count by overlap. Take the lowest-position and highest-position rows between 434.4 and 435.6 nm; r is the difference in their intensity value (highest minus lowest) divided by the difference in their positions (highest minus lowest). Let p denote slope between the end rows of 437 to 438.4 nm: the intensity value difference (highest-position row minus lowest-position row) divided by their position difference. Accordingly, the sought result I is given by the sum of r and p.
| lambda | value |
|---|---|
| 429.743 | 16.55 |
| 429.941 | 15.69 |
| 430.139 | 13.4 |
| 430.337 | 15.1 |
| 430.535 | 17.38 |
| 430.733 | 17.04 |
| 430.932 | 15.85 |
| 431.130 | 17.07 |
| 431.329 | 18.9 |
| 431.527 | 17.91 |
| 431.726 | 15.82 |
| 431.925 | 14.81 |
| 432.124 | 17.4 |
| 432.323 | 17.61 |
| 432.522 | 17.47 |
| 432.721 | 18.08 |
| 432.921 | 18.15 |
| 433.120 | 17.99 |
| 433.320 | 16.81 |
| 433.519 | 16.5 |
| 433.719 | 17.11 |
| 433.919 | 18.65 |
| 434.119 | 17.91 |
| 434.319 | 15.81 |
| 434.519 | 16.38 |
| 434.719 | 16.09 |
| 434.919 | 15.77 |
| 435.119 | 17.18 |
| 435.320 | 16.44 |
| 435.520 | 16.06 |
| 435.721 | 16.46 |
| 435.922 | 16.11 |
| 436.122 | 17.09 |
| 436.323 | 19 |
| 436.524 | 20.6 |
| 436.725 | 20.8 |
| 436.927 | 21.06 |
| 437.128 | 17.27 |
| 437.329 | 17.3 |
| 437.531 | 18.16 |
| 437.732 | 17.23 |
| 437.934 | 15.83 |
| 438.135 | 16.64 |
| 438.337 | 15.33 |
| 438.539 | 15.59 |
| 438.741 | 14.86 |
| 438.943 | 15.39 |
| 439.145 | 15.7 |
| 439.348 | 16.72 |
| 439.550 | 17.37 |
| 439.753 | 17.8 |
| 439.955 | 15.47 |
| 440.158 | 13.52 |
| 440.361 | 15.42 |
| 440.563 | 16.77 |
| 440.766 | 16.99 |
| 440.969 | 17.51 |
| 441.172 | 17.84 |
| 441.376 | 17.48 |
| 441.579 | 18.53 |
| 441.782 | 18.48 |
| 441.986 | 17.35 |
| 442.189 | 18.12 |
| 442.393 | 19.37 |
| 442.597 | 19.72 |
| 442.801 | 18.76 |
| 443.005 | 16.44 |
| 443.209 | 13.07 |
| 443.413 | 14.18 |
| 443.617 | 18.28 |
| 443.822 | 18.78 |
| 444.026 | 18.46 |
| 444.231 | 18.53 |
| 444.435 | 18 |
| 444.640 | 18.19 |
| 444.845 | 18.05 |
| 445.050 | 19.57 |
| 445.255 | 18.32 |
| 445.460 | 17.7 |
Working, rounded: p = -2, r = -0.3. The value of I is -1.9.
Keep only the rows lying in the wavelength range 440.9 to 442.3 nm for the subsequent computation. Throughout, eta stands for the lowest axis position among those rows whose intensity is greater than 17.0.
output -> 440.969 nm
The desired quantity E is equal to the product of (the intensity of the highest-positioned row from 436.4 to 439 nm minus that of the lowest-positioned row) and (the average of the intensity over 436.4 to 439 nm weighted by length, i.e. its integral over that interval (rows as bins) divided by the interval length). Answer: -91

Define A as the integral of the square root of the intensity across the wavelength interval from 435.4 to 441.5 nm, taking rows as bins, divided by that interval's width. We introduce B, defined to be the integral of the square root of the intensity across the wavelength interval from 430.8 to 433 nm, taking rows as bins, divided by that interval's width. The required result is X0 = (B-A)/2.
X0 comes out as 0.01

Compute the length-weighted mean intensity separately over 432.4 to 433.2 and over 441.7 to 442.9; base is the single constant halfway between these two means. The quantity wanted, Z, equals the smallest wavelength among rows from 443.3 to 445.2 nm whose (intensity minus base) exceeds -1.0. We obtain 443.617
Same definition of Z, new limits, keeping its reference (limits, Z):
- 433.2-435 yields 433.919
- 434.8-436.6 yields 436.323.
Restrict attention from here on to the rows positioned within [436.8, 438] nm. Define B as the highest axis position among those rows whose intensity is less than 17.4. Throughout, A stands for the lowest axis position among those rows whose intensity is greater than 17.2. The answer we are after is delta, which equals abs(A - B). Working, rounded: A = 436.927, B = 437.934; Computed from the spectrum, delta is 1.01 nm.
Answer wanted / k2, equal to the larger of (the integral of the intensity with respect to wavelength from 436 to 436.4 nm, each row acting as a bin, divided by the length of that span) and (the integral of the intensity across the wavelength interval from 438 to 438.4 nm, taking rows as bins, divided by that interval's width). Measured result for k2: 17.9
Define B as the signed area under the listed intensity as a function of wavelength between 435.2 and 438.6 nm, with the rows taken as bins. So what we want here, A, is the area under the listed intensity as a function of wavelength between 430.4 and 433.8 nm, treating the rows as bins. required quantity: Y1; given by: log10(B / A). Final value 0.01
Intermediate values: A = 58.3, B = 59.5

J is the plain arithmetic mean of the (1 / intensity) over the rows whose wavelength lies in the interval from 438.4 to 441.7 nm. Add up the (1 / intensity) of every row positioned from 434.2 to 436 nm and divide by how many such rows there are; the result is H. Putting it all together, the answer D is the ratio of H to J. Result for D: 1.01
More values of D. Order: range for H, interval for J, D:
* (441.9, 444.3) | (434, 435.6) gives 0.95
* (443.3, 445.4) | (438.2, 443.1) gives 0.94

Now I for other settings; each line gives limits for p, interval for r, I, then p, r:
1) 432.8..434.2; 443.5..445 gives -0.4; 0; -0.2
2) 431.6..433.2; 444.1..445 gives 0.8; 2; -0.8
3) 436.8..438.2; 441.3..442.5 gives -1.8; -4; 1.9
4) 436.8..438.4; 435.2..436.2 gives -3.3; -4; 0.8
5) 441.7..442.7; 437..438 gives -0.3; 2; -1.8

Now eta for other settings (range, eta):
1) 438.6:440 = 439.550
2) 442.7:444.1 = 442.801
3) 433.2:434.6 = 433.719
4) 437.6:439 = 437.732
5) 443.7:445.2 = 443.822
